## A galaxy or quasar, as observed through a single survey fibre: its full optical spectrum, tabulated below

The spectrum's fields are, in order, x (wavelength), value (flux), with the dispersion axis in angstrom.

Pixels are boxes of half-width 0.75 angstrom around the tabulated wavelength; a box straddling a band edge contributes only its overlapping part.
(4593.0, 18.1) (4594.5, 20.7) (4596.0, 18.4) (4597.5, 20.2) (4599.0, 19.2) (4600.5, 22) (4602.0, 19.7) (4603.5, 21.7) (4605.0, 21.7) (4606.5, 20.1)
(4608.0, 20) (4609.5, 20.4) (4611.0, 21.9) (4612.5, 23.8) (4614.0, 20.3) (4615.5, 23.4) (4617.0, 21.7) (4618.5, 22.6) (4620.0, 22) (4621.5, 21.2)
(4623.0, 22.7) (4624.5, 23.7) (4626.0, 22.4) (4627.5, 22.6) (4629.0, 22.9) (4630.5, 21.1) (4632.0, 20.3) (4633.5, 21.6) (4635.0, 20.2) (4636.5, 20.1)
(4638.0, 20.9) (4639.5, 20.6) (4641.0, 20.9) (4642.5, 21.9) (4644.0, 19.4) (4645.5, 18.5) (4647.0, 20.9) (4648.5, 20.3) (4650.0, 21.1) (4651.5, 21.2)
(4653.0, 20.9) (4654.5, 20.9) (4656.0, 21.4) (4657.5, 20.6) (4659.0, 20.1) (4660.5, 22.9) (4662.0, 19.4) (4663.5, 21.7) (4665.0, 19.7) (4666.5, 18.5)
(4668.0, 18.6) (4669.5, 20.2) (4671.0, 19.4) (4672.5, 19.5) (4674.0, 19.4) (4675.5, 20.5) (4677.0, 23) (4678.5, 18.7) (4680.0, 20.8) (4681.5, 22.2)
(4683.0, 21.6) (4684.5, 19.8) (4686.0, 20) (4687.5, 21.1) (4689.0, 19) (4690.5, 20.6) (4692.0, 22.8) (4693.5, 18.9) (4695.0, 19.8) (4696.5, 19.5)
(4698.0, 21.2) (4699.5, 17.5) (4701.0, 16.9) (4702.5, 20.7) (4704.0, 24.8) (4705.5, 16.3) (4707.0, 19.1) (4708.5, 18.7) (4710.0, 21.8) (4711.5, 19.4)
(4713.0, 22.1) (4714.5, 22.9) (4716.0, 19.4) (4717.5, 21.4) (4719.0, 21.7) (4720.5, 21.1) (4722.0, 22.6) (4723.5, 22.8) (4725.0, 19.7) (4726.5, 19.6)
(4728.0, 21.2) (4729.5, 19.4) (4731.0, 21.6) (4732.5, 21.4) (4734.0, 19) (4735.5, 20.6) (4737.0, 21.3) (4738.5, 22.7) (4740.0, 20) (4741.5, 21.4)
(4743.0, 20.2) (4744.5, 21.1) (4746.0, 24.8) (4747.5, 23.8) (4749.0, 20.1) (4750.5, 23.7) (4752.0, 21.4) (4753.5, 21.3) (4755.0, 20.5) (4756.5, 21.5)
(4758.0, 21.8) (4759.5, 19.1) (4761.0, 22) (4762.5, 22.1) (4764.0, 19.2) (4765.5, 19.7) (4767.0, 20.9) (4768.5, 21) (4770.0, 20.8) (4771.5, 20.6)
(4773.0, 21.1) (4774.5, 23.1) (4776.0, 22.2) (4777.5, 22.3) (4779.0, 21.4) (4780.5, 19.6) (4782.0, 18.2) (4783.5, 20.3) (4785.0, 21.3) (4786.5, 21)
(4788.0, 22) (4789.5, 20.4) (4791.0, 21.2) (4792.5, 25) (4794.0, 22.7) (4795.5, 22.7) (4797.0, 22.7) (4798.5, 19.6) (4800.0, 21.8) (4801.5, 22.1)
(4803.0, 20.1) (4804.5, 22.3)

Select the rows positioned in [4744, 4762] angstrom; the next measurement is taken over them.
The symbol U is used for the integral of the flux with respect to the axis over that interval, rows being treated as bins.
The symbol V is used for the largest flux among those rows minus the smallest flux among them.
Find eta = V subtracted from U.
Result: 386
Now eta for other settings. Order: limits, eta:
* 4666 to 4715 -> 979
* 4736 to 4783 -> 992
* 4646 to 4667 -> 430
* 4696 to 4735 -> 789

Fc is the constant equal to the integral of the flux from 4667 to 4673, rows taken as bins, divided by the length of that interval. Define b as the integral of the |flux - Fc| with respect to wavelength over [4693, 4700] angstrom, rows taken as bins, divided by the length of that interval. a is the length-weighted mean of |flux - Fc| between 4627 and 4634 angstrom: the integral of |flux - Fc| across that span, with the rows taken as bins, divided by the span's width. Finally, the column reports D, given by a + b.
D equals 3.2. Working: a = 2.3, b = 0.93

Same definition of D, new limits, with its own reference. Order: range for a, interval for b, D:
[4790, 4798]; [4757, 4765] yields 4.9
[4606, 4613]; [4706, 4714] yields 3.2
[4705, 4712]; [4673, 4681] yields 2.7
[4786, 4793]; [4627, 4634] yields 4.7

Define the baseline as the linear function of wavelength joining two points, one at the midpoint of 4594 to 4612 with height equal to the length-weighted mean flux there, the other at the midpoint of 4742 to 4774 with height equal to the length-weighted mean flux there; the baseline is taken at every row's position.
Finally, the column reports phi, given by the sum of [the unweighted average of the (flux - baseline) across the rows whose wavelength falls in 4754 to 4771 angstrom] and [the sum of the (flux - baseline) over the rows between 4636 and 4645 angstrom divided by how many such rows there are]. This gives -0.6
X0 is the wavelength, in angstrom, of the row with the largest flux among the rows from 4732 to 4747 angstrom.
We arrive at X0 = 4746.0 angstrom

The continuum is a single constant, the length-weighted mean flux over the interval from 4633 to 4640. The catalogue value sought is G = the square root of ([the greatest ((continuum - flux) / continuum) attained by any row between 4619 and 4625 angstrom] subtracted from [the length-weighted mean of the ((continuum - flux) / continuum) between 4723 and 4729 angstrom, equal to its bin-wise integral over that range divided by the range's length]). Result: 0.16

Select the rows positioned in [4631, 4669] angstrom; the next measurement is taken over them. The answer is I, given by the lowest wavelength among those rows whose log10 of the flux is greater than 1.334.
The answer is 4633.5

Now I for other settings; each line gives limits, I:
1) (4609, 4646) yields 4611.0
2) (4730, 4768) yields 4731.0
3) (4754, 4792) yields 4758.0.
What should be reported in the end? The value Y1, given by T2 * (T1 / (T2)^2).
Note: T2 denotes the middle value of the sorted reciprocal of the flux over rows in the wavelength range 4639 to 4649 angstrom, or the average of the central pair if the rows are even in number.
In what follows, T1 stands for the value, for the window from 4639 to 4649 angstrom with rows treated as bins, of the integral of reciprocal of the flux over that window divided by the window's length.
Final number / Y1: 1.01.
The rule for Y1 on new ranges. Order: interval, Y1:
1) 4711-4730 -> 1.01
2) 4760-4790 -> 1.01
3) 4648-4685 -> 1.00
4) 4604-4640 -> 1.01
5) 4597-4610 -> 0.98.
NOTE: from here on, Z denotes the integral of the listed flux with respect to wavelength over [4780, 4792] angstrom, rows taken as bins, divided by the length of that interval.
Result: 20.6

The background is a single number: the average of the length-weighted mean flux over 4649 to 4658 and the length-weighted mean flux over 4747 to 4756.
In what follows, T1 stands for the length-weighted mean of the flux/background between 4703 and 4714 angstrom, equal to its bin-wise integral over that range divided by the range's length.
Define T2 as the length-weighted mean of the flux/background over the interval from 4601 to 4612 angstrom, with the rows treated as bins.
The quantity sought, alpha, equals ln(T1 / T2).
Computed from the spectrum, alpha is -0.024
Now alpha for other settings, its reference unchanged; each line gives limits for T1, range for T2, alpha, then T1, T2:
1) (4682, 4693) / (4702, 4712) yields 0.028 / 0.968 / 0.94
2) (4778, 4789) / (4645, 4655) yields 0.000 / 0.963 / 0.96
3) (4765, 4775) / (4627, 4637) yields -0.011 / 0.983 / 0.99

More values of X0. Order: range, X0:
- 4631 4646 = 4642.5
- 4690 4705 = 4704.0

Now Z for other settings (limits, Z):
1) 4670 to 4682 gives 20.4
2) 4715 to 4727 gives 21.1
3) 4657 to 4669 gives 20.2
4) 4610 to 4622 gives 22.1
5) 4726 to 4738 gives 20.6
